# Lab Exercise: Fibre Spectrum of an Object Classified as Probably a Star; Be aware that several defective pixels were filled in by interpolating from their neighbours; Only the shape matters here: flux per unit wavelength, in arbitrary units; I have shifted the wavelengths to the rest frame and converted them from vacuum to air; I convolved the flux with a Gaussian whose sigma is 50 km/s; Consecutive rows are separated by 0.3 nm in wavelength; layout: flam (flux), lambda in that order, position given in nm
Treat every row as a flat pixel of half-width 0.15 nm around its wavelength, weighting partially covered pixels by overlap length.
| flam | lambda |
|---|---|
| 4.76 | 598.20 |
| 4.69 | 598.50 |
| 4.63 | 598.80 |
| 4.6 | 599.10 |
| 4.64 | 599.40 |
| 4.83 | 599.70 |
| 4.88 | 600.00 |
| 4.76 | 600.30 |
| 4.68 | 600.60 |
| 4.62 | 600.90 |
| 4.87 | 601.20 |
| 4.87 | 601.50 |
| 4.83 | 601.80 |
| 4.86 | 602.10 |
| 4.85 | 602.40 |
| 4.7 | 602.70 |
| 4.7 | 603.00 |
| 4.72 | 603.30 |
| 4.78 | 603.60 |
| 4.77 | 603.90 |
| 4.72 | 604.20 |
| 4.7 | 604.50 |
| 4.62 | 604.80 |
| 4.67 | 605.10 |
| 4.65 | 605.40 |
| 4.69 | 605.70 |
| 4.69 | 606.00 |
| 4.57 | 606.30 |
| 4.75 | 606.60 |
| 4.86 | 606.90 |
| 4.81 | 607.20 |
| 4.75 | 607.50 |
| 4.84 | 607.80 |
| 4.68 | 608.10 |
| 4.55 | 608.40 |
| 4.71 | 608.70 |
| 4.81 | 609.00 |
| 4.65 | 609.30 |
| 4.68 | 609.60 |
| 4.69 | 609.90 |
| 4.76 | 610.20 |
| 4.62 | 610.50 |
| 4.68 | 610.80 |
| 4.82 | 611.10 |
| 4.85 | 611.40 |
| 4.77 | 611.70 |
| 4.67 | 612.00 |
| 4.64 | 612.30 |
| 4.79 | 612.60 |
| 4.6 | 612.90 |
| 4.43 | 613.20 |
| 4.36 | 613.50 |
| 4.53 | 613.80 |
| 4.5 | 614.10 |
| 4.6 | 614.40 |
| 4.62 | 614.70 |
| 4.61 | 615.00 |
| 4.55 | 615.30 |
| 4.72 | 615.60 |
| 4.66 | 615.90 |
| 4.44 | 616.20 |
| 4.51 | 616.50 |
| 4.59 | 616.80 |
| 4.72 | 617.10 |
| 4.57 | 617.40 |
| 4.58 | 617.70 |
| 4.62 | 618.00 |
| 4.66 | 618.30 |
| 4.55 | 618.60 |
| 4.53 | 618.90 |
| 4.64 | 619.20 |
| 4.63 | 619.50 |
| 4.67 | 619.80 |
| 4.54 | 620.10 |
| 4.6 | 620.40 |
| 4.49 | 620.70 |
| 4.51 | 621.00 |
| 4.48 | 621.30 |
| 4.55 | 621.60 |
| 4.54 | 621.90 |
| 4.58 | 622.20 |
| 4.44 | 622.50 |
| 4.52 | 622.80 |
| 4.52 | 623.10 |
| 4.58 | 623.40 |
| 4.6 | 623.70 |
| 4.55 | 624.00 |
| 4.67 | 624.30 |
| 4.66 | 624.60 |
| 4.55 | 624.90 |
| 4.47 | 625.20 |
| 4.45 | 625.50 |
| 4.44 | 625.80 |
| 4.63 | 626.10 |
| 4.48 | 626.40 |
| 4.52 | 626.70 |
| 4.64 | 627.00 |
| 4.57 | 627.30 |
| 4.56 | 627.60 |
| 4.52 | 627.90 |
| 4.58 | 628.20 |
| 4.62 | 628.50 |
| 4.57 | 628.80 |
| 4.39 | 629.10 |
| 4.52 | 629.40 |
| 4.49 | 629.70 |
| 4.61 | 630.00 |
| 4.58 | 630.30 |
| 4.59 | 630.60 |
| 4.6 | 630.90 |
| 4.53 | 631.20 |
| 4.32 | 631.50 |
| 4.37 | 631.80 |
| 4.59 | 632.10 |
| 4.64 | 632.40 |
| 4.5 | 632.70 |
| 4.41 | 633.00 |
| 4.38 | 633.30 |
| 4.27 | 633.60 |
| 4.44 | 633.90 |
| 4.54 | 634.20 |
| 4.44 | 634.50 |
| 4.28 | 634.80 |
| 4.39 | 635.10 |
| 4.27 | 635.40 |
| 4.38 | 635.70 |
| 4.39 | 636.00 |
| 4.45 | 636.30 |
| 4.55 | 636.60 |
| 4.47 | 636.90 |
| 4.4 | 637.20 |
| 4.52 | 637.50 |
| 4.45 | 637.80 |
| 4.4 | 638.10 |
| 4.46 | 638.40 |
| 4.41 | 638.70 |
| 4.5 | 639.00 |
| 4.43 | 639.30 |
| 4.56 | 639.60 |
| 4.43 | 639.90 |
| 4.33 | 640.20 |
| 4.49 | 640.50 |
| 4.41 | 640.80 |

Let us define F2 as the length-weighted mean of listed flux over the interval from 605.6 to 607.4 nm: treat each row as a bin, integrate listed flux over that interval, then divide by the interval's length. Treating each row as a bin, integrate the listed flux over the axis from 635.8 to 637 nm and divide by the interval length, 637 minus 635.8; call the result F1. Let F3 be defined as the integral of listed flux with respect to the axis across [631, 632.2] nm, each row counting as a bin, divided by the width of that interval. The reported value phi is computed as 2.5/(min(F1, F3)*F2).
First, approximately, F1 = 4.46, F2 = 4.73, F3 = 4.45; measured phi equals 0.119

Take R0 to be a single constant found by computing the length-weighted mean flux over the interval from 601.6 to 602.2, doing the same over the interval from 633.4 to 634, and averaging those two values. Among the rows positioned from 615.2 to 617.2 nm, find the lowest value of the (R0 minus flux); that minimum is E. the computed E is -0.12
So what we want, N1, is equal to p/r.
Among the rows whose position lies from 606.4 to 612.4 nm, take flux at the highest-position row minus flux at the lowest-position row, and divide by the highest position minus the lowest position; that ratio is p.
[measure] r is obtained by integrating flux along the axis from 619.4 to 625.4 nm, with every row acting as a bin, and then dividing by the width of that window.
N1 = -0.0042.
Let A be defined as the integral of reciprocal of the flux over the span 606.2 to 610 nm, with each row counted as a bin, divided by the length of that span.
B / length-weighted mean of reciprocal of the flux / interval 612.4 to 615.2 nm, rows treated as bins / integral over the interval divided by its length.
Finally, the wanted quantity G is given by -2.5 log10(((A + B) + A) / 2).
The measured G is 1.23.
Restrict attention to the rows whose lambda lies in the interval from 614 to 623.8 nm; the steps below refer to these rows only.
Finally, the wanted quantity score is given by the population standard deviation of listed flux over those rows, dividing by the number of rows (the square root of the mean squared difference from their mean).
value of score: 0.069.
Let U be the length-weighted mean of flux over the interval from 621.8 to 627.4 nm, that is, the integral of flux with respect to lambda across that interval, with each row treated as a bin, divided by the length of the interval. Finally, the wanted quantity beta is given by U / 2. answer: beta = 2.27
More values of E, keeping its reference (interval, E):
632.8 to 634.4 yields 0.06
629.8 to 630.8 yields -0.01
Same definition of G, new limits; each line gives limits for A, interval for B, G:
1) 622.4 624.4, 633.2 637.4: 1.19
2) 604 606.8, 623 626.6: 1.22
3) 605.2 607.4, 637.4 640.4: 1.22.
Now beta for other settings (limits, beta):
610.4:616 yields 2.32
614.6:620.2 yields 2.30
